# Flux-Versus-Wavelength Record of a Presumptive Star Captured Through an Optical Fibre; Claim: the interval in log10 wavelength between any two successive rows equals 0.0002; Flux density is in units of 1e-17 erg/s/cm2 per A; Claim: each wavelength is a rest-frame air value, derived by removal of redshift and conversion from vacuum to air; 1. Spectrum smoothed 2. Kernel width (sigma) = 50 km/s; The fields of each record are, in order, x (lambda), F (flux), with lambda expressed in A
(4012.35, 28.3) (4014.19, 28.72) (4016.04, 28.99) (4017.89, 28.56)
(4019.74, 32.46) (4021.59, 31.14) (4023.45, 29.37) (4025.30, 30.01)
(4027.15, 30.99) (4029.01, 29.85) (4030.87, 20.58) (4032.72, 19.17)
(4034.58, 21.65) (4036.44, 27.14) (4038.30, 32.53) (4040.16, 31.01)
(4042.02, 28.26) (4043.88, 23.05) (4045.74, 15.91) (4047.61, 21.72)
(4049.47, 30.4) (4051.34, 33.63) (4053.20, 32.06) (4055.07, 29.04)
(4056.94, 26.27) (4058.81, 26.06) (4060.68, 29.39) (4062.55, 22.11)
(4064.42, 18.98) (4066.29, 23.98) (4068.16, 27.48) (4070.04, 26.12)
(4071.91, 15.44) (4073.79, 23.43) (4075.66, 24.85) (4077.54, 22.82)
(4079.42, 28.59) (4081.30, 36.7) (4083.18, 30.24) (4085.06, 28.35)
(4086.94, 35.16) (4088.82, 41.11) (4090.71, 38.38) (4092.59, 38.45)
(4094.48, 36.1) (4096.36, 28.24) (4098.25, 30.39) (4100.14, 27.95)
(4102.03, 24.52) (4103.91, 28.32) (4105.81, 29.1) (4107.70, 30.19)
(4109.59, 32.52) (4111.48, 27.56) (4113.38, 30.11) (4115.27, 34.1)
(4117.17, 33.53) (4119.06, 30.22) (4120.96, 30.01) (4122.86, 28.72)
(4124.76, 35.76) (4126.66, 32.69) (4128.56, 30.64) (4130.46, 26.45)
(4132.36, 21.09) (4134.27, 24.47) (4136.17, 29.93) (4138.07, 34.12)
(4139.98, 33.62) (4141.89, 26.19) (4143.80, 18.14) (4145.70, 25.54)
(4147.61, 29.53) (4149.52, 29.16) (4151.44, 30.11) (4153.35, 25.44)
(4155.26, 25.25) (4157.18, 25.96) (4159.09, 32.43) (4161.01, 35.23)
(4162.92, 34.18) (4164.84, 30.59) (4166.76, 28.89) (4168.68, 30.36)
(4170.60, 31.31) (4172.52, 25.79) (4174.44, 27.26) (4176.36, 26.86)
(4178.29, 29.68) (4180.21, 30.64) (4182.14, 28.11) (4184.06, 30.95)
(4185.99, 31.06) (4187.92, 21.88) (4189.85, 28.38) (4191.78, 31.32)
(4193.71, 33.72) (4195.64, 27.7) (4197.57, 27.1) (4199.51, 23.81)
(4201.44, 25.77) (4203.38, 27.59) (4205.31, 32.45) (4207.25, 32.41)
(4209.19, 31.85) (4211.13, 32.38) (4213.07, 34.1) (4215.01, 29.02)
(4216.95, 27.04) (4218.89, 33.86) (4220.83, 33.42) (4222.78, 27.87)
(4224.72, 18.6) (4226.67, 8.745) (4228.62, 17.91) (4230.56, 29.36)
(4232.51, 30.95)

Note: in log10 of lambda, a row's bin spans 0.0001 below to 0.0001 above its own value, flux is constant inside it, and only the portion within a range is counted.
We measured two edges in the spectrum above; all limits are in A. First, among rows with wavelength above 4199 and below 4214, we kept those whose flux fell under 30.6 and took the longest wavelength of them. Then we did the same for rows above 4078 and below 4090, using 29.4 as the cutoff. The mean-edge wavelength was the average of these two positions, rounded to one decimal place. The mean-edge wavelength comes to 4144.2 A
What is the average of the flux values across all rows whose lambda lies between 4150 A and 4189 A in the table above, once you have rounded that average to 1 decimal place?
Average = 29.1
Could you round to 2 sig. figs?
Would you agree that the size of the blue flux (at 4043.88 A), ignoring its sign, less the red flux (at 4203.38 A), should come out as -4.5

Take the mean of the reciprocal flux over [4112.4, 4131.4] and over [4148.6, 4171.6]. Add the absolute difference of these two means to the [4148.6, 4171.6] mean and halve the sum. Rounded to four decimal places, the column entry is 0.0177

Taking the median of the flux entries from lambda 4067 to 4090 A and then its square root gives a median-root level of 5.28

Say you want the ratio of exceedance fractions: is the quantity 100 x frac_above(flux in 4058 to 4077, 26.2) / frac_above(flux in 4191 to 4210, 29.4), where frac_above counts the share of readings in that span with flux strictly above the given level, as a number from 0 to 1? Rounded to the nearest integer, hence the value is 40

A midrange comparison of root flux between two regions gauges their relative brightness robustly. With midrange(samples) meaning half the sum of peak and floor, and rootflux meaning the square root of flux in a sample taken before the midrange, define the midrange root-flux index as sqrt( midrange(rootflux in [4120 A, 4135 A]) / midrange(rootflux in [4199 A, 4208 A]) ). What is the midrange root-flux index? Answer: 1.00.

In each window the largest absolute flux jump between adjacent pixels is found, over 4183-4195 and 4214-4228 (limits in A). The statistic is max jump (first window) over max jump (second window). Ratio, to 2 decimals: 0.93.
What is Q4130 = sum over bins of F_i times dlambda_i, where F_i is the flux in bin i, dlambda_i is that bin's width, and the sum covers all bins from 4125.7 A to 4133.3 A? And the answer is 211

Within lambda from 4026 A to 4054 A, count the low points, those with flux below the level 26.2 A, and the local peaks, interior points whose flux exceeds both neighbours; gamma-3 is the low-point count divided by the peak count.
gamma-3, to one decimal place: 3.0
